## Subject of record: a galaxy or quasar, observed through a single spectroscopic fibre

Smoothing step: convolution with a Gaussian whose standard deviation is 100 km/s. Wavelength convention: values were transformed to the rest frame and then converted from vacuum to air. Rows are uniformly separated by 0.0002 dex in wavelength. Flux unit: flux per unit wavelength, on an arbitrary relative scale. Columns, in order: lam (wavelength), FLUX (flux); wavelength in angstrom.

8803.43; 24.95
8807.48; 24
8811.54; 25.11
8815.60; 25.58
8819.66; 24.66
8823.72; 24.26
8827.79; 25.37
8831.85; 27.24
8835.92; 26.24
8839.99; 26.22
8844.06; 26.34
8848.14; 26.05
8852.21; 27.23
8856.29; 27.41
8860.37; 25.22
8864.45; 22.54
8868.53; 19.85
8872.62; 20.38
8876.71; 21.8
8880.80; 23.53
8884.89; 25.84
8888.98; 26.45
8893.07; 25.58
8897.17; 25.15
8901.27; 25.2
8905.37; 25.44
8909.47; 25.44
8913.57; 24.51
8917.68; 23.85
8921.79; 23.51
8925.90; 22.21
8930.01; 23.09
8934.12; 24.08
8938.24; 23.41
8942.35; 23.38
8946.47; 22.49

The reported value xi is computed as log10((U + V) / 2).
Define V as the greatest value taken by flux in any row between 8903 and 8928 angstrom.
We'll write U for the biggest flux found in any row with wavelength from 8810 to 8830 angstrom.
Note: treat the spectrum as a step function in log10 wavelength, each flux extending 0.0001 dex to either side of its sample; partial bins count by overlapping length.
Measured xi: 1.41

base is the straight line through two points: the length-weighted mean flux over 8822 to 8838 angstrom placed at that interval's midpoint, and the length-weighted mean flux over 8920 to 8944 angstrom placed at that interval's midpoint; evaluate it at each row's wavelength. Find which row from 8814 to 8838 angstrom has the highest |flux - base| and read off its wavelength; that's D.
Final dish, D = 8823.72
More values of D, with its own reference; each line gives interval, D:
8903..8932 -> 8909.47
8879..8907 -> 8888.98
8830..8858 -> 8856.29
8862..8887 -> 8868.53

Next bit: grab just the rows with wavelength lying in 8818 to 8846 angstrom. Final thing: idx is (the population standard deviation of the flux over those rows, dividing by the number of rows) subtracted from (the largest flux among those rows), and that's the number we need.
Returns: 26.3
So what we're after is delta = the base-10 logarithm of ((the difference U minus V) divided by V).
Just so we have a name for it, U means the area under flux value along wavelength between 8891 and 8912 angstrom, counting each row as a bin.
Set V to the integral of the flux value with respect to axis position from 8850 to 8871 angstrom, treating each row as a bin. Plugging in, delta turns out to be -1.4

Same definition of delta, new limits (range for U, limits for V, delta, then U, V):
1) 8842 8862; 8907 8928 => -1.3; 529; 503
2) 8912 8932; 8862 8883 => -1.6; 468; 456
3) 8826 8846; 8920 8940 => -0.9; 526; 465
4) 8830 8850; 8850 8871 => -1.5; 528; 512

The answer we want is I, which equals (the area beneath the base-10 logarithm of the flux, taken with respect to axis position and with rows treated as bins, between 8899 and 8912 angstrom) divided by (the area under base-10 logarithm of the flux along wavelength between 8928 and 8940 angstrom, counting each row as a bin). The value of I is 1.11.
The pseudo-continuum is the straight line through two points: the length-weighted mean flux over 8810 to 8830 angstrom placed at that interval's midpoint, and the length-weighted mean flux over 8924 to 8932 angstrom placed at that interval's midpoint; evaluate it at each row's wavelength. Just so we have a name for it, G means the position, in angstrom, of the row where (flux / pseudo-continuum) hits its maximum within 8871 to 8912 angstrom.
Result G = 8888.98 angstrom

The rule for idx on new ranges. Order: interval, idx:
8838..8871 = 25.0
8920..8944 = 23.5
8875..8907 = 25.1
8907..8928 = 24.4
